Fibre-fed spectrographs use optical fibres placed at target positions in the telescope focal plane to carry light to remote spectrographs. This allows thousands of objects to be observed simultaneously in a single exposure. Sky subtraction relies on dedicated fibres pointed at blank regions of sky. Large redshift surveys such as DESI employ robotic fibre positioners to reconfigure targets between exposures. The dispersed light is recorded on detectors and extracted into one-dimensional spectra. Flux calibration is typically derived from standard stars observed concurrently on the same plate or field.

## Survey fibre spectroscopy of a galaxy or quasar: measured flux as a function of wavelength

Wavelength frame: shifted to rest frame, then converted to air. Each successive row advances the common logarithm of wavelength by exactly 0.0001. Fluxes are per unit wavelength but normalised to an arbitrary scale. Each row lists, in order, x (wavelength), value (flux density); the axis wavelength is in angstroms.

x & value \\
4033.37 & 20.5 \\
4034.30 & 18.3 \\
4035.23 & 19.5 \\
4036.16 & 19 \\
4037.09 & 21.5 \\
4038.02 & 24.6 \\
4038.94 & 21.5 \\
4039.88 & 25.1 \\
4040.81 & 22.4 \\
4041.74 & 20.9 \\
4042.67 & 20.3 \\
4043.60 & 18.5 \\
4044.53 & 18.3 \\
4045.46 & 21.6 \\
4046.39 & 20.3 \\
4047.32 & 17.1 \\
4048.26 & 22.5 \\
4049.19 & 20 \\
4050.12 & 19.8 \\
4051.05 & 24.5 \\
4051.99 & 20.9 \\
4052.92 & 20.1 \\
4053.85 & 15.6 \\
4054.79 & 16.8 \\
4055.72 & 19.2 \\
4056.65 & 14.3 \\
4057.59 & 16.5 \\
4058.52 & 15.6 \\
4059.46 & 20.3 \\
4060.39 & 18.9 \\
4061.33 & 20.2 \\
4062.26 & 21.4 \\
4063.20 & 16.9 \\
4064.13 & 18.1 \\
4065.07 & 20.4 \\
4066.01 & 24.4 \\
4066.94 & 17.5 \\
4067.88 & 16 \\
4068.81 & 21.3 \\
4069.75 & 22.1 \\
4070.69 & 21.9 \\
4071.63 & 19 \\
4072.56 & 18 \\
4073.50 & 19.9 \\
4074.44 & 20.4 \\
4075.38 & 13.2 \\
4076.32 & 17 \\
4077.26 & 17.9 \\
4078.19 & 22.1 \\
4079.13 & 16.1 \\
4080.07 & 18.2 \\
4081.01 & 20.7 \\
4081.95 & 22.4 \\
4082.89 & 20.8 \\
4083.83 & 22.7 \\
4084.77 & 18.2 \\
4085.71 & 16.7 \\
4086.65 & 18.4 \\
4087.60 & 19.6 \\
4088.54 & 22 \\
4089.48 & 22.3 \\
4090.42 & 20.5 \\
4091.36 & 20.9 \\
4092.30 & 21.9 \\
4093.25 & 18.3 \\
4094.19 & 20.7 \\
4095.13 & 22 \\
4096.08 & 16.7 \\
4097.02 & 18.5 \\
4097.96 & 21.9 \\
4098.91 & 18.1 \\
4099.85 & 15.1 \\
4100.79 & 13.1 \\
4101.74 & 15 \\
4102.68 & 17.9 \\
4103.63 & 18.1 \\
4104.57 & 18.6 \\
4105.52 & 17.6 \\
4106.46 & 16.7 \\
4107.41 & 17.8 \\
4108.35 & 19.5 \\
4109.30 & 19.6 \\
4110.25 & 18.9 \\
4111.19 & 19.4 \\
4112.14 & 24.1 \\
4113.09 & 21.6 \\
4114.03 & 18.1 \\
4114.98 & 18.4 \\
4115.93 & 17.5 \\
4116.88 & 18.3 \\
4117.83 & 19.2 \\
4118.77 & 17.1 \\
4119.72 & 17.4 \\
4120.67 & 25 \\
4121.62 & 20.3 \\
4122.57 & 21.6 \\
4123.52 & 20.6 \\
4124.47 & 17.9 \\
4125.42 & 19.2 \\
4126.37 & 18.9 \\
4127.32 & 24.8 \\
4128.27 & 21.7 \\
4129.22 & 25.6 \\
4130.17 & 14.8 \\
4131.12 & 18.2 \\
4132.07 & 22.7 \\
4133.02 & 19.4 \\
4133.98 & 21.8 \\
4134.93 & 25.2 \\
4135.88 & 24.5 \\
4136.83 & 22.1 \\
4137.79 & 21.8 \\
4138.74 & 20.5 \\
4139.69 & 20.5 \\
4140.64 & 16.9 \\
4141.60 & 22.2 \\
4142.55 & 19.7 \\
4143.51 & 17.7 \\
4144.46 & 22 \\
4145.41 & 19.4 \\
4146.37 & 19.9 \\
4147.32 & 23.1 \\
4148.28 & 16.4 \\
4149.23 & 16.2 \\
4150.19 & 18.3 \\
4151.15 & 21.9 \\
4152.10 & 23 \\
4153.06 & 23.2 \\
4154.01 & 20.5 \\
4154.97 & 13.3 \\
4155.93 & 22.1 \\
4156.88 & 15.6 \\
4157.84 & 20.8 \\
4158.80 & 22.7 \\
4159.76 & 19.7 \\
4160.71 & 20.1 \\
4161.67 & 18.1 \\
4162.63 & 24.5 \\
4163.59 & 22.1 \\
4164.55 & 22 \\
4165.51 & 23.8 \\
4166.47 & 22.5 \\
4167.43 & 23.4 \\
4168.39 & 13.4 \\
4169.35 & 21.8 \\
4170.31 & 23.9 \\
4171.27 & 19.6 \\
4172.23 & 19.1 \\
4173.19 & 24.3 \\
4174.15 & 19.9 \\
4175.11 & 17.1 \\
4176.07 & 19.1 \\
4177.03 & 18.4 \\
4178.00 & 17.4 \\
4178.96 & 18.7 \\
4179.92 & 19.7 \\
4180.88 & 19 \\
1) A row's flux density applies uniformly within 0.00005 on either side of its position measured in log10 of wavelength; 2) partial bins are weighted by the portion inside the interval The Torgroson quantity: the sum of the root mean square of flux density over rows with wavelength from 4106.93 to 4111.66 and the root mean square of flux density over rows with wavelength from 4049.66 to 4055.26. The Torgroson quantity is 38.9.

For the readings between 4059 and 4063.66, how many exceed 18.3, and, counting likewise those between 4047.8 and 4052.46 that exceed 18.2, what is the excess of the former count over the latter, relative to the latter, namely -0.20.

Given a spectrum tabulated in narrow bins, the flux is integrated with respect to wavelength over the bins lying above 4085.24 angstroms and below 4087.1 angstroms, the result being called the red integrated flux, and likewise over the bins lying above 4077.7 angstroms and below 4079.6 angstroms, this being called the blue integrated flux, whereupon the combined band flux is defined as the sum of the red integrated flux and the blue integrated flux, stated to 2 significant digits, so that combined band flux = 69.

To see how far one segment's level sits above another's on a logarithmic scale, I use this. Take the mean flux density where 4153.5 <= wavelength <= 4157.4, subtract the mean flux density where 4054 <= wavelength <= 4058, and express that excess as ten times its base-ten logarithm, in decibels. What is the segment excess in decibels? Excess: 1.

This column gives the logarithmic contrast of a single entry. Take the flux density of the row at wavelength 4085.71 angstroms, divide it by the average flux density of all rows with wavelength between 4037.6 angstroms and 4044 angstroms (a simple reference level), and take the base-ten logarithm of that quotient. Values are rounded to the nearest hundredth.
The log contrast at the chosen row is -0.12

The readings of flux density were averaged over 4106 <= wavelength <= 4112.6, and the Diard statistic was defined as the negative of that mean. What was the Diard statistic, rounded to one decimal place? -19.4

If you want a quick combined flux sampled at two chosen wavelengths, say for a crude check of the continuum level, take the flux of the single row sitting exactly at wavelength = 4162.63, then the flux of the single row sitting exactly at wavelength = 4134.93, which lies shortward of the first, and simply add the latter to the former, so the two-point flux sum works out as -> 50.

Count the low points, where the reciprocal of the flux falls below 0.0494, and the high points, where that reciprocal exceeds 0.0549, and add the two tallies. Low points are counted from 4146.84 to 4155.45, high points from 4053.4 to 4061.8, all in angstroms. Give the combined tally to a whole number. 10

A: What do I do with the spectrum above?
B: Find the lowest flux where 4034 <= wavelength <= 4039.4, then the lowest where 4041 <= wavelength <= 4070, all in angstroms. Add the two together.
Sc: 33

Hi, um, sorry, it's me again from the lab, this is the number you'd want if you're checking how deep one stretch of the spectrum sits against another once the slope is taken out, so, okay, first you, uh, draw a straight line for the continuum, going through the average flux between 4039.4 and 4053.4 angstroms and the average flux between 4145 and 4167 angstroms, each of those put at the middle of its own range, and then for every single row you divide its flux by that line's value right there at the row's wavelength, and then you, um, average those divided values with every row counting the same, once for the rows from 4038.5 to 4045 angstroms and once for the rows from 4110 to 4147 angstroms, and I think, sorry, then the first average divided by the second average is 1.01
